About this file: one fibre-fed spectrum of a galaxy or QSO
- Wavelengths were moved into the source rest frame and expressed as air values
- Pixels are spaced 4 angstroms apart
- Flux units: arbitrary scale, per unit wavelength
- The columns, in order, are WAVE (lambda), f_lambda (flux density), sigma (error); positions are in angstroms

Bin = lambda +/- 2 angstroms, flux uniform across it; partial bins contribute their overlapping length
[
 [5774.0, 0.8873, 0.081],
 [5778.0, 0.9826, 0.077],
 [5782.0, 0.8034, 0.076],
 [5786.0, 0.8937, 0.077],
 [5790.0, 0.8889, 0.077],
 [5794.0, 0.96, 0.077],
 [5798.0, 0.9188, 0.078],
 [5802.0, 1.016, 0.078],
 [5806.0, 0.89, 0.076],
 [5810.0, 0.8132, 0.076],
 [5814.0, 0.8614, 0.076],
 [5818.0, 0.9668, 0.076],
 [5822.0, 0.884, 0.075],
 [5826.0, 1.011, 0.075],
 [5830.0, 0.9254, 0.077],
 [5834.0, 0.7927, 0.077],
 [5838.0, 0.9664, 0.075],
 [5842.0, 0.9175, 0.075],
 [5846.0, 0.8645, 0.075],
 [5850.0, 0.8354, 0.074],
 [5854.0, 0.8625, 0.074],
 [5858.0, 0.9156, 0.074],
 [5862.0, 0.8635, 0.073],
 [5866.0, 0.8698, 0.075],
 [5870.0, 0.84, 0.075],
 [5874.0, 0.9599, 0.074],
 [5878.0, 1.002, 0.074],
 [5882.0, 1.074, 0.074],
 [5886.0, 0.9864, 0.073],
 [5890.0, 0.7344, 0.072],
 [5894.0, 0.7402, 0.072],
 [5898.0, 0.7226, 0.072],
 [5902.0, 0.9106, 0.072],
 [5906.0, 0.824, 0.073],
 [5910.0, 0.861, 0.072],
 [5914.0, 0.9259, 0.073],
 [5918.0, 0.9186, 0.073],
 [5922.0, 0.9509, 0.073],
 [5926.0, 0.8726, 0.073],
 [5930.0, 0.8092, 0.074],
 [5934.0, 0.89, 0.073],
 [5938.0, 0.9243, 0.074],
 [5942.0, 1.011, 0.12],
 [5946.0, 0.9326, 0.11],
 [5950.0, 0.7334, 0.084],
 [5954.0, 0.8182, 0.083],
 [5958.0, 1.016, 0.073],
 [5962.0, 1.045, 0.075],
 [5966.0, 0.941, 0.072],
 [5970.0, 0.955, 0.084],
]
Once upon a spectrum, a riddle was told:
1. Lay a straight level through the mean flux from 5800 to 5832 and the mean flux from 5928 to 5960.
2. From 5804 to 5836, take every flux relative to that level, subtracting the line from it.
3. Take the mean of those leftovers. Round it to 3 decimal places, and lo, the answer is -0.027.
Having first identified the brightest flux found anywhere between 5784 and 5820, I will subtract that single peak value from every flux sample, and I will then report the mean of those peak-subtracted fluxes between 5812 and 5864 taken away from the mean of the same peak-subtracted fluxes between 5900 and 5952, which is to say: -0.008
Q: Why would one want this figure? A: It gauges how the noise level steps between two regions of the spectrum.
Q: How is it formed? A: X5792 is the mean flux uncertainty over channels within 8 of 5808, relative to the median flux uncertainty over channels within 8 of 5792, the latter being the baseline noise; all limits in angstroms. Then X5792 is 0.99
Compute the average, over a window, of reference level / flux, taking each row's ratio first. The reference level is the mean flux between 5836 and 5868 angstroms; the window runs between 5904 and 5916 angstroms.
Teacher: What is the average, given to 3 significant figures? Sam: 1.02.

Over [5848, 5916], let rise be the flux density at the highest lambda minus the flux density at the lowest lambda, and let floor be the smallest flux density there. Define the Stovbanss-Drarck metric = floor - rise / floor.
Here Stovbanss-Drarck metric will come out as 0.60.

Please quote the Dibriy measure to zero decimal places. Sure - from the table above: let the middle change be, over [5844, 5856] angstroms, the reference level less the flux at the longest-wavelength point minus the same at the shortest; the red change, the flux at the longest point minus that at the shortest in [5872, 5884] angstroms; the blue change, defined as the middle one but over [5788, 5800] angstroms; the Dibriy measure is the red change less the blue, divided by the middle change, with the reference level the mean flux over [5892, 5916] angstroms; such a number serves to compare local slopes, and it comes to 72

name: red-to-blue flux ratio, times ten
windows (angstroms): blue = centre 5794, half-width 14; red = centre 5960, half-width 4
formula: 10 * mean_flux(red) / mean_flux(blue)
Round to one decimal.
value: 11.3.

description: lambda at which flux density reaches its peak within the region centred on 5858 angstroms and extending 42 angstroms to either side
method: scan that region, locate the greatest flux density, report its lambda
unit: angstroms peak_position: 5882.0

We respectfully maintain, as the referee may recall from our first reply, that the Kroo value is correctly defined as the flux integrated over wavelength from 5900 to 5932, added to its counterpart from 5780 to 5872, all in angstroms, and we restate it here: 111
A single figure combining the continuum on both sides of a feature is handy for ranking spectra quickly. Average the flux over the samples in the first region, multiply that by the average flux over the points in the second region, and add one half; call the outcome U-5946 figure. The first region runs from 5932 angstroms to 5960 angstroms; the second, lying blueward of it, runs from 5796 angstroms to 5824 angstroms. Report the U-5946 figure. 1.32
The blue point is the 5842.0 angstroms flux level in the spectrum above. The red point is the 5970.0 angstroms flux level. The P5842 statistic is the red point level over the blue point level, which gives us 1.04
